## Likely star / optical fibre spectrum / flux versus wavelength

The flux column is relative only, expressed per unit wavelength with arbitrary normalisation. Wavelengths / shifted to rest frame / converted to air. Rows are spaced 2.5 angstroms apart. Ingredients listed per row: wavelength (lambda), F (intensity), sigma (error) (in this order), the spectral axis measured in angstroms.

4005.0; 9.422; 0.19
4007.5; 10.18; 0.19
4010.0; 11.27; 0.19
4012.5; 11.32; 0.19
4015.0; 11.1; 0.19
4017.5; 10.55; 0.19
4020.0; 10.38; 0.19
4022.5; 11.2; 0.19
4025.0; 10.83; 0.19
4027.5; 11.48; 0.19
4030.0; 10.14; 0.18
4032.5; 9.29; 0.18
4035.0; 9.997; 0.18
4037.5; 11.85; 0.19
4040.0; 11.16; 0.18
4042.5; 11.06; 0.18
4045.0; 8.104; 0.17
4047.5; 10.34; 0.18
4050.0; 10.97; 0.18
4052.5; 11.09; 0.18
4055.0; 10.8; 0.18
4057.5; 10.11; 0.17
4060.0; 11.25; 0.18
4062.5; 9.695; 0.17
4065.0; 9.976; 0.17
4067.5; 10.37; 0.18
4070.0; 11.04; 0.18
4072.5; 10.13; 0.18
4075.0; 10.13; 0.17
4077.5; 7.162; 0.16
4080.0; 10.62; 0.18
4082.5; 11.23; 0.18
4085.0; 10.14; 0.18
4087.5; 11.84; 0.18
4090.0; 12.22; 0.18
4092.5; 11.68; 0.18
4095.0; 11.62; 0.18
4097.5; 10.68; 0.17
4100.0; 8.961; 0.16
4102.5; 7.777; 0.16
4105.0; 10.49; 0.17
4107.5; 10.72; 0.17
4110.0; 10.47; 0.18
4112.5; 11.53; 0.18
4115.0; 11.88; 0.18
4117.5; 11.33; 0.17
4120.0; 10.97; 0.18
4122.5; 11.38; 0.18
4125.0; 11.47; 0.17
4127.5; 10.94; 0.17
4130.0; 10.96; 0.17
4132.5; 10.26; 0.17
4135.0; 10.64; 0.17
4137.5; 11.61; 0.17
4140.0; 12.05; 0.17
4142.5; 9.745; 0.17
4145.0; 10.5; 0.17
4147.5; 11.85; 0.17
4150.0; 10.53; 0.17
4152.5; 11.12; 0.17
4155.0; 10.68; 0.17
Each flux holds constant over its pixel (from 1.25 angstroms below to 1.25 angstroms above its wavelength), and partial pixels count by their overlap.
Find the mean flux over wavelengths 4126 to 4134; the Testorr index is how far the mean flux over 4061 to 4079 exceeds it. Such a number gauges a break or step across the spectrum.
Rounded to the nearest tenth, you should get -0.9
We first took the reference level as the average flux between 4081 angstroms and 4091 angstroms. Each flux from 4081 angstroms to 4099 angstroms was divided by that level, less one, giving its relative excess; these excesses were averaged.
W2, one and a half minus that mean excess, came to 1.501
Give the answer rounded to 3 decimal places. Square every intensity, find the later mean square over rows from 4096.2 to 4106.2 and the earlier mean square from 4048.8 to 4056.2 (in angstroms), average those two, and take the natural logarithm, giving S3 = 4.660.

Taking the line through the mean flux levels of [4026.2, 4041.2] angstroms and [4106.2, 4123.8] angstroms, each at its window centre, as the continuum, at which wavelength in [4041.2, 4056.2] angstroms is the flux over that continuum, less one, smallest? 4045.0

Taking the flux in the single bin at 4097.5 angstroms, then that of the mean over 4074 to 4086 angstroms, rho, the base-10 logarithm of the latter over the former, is -0.035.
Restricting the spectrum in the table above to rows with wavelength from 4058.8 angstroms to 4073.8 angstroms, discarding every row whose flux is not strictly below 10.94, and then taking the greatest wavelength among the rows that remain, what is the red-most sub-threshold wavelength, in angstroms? 4072.5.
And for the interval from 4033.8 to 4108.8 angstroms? 4107.5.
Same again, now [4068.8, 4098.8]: 4097.5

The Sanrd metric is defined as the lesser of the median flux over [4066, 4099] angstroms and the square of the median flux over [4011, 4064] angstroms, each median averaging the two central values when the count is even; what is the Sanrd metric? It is 10.7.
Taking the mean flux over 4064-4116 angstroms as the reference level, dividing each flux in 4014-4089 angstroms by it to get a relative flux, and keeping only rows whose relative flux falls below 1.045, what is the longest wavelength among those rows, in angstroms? 4085.0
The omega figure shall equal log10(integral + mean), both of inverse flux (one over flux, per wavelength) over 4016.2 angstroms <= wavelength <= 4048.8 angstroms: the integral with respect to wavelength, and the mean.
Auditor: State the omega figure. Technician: 0.51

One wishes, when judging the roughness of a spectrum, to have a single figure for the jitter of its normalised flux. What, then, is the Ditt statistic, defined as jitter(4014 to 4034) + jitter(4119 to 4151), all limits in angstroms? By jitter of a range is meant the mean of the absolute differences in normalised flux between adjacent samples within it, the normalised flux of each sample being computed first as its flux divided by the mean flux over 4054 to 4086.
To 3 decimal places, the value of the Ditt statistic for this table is 0.142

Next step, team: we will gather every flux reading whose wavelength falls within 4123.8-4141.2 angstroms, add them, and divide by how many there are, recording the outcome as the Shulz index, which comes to 11.1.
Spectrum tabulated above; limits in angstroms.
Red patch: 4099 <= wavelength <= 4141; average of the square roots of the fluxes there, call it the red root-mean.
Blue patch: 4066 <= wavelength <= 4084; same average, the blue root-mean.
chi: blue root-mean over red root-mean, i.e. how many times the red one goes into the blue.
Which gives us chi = 0.97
